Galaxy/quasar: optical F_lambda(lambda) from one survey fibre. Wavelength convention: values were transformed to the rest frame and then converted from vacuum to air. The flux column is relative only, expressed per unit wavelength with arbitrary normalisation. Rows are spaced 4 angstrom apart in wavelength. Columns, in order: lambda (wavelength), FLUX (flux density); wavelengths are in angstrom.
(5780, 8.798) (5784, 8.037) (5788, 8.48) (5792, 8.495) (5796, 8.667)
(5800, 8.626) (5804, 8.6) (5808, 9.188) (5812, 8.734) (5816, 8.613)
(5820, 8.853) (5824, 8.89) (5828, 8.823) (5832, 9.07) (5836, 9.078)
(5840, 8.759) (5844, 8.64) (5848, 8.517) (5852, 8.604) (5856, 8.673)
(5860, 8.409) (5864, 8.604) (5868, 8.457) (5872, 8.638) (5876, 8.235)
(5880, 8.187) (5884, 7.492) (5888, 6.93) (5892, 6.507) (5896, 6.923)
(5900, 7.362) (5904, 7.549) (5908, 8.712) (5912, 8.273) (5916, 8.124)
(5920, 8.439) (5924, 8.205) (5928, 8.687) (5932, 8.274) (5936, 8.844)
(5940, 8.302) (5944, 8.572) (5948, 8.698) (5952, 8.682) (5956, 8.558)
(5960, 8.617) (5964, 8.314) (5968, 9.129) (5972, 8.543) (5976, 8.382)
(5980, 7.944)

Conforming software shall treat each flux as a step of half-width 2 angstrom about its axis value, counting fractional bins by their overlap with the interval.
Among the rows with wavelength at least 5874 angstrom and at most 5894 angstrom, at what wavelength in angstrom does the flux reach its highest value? 5876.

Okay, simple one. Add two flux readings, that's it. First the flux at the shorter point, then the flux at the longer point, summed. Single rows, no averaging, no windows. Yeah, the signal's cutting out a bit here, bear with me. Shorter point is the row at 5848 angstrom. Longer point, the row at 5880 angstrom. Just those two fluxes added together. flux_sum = 16.7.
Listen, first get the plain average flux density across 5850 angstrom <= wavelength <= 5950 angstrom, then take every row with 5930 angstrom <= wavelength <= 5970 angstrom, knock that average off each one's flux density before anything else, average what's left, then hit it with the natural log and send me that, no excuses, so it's -0.8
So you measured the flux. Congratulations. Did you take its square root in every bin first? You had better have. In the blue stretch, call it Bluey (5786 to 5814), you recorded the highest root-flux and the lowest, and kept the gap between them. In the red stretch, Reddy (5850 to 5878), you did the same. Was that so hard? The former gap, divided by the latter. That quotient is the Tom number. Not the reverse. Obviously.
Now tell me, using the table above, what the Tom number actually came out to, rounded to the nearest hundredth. 1.58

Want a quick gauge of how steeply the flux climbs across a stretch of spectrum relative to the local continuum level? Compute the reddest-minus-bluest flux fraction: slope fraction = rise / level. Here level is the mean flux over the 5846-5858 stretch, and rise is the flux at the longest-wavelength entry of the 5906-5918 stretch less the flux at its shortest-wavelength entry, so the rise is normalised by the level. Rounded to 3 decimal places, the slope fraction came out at -0.068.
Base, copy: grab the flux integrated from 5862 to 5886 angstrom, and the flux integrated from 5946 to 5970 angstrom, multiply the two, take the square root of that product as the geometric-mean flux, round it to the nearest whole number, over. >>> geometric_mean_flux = 203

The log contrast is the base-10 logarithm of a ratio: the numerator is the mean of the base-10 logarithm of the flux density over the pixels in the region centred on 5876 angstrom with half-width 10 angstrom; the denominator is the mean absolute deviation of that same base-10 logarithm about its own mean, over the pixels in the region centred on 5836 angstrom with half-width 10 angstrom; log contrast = 2.07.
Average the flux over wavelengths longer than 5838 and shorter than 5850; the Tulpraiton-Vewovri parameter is 8.64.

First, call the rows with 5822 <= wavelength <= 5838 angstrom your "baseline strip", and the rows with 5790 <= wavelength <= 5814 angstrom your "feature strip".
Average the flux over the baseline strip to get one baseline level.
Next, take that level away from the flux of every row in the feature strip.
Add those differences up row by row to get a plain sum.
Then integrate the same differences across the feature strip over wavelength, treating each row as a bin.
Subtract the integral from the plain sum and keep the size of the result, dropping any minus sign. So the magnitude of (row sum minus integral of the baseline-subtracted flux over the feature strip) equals 4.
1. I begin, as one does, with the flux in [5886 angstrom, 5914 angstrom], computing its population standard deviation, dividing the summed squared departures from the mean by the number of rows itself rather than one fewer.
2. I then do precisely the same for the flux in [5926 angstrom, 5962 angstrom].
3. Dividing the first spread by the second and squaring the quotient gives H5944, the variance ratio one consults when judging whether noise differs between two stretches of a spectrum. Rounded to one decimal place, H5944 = 17.2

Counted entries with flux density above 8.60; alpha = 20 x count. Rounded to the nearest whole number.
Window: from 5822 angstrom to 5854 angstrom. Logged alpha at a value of 140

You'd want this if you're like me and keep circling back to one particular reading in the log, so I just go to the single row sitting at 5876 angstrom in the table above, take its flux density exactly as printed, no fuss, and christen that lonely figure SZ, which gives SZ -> 8.235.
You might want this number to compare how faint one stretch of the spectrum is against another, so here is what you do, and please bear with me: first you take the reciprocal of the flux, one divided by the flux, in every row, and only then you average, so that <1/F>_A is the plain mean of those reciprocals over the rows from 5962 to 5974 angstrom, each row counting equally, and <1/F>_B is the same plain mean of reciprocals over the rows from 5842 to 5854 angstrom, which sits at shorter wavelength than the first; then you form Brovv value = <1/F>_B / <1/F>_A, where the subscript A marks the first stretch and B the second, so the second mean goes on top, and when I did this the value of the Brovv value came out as 1.01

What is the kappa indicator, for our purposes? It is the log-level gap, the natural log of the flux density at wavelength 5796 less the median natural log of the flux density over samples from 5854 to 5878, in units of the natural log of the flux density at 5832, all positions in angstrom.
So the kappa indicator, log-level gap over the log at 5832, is 0.007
